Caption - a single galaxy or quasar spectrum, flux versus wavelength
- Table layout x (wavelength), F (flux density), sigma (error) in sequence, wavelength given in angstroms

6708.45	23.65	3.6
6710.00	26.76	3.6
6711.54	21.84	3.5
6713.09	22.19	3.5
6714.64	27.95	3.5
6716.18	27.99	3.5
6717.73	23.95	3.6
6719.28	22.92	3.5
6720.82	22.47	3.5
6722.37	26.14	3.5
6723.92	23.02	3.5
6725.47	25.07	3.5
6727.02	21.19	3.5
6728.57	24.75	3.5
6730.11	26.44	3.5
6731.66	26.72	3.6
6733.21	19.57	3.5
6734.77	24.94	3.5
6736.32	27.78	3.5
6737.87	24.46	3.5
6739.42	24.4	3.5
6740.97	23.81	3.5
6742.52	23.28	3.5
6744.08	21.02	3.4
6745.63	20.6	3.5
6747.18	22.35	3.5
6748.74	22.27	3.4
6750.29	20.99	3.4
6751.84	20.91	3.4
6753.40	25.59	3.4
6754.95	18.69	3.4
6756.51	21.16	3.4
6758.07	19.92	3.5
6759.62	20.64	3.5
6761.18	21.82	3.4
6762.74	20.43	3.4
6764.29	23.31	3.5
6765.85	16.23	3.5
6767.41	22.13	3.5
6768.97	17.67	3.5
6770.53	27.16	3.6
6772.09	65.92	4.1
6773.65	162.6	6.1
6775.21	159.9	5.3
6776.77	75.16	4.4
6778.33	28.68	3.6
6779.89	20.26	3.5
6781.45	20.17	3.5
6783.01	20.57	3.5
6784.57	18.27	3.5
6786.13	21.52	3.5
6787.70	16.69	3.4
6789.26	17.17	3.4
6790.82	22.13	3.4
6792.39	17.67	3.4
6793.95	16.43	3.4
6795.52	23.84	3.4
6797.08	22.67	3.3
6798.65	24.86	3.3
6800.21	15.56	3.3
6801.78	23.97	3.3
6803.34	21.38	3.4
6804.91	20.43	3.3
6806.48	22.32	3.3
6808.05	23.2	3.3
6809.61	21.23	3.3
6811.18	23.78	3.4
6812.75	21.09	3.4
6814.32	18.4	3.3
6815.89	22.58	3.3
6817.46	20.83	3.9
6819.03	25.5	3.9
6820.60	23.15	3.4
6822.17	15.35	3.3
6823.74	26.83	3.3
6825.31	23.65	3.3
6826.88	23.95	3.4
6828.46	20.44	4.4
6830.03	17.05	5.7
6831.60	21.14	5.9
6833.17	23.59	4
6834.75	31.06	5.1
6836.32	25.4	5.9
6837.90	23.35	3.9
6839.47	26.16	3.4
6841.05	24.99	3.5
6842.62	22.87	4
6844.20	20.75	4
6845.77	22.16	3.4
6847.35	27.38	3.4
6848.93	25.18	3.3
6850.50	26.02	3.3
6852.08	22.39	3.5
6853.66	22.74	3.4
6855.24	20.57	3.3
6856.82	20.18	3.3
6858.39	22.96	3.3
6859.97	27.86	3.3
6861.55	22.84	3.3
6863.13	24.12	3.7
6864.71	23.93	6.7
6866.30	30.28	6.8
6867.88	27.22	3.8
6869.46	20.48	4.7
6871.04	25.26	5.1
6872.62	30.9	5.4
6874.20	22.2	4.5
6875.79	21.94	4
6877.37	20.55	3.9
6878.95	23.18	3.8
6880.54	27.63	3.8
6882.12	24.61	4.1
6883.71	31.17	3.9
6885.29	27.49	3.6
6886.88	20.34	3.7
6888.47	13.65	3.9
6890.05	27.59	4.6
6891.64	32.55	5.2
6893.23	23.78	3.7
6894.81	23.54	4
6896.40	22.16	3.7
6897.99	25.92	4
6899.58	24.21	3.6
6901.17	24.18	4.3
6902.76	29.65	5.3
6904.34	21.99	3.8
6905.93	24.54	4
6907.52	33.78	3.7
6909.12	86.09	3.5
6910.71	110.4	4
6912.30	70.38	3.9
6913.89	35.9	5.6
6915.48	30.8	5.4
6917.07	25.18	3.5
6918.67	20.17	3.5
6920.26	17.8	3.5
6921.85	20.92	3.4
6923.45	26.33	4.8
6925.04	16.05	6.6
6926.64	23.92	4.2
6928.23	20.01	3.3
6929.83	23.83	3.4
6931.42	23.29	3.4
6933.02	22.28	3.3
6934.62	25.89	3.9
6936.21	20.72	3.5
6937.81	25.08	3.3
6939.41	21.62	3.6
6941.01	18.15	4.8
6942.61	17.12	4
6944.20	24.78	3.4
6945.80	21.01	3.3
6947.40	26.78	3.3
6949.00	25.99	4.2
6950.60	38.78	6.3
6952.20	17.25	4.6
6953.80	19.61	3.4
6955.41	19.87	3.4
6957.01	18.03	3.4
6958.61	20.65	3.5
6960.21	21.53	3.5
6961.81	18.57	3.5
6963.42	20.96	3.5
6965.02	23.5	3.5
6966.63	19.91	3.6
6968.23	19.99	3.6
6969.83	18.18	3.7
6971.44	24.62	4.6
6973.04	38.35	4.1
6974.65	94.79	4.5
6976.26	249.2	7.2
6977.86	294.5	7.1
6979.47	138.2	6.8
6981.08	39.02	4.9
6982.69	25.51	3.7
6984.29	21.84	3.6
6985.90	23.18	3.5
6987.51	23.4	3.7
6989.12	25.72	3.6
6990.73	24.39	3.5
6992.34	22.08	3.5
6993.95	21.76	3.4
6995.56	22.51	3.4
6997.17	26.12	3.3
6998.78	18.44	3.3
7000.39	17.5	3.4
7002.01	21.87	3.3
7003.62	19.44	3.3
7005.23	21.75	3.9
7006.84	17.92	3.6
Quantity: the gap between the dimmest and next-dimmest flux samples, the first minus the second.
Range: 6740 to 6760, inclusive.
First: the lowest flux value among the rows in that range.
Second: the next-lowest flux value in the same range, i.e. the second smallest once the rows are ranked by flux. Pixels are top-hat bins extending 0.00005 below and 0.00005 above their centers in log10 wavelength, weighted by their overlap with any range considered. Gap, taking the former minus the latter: -1.2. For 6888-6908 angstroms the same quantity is -8.3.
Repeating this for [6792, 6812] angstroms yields -0.9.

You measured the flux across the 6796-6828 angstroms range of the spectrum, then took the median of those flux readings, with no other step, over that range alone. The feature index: 22.6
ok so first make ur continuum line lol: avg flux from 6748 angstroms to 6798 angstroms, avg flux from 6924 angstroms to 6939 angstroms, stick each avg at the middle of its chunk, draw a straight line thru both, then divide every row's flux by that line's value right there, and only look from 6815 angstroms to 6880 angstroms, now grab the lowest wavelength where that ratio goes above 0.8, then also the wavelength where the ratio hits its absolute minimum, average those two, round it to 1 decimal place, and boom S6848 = 6820.6 angstroms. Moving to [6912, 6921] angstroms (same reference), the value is 6916.3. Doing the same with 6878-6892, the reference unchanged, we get 6883.7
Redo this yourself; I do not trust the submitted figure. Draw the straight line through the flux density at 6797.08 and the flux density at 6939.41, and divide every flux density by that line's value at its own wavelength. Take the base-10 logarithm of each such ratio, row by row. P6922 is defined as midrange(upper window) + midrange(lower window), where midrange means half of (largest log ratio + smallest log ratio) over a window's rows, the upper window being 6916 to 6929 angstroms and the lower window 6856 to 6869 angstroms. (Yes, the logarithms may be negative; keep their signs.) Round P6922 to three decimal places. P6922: 0.023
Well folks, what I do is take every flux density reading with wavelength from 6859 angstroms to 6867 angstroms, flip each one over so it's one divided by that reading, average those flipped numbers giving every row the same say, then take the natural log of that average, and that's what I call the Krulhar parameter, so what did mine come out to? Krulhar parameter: -3.24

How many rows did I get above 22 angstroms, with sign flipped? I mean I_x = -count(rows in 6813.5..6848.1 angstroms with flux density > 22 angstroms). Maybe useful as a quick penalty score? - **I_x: -15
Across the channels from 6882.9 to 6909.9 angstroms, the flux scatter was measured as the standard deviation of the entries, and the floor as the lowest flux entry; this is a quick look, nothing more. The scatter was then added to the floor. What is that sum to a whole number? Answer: 29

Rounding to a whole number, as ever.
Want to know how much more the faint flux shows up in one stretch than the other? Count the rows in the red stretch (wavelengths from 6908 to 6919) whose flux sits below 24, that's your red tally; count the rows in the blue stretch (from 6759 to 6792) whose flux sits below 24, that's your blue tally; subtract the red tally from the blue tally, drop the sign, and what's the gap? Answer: 14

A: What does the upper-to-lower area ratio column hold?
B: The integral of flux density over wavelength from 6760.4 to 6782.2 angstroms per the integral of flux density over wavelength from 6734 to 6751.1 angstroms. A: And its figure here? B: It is 2.7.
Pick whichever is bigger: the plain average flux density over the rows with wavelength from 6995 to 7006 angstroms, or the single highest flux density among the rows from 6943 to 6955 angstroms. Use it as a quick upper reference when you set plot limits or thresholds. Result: 39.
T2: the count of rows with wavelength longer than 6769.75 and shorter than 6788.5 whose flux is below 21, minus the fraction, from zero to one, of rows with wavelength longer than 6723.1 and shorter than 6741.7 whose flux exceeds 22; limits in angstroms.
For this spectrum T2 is 4.2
